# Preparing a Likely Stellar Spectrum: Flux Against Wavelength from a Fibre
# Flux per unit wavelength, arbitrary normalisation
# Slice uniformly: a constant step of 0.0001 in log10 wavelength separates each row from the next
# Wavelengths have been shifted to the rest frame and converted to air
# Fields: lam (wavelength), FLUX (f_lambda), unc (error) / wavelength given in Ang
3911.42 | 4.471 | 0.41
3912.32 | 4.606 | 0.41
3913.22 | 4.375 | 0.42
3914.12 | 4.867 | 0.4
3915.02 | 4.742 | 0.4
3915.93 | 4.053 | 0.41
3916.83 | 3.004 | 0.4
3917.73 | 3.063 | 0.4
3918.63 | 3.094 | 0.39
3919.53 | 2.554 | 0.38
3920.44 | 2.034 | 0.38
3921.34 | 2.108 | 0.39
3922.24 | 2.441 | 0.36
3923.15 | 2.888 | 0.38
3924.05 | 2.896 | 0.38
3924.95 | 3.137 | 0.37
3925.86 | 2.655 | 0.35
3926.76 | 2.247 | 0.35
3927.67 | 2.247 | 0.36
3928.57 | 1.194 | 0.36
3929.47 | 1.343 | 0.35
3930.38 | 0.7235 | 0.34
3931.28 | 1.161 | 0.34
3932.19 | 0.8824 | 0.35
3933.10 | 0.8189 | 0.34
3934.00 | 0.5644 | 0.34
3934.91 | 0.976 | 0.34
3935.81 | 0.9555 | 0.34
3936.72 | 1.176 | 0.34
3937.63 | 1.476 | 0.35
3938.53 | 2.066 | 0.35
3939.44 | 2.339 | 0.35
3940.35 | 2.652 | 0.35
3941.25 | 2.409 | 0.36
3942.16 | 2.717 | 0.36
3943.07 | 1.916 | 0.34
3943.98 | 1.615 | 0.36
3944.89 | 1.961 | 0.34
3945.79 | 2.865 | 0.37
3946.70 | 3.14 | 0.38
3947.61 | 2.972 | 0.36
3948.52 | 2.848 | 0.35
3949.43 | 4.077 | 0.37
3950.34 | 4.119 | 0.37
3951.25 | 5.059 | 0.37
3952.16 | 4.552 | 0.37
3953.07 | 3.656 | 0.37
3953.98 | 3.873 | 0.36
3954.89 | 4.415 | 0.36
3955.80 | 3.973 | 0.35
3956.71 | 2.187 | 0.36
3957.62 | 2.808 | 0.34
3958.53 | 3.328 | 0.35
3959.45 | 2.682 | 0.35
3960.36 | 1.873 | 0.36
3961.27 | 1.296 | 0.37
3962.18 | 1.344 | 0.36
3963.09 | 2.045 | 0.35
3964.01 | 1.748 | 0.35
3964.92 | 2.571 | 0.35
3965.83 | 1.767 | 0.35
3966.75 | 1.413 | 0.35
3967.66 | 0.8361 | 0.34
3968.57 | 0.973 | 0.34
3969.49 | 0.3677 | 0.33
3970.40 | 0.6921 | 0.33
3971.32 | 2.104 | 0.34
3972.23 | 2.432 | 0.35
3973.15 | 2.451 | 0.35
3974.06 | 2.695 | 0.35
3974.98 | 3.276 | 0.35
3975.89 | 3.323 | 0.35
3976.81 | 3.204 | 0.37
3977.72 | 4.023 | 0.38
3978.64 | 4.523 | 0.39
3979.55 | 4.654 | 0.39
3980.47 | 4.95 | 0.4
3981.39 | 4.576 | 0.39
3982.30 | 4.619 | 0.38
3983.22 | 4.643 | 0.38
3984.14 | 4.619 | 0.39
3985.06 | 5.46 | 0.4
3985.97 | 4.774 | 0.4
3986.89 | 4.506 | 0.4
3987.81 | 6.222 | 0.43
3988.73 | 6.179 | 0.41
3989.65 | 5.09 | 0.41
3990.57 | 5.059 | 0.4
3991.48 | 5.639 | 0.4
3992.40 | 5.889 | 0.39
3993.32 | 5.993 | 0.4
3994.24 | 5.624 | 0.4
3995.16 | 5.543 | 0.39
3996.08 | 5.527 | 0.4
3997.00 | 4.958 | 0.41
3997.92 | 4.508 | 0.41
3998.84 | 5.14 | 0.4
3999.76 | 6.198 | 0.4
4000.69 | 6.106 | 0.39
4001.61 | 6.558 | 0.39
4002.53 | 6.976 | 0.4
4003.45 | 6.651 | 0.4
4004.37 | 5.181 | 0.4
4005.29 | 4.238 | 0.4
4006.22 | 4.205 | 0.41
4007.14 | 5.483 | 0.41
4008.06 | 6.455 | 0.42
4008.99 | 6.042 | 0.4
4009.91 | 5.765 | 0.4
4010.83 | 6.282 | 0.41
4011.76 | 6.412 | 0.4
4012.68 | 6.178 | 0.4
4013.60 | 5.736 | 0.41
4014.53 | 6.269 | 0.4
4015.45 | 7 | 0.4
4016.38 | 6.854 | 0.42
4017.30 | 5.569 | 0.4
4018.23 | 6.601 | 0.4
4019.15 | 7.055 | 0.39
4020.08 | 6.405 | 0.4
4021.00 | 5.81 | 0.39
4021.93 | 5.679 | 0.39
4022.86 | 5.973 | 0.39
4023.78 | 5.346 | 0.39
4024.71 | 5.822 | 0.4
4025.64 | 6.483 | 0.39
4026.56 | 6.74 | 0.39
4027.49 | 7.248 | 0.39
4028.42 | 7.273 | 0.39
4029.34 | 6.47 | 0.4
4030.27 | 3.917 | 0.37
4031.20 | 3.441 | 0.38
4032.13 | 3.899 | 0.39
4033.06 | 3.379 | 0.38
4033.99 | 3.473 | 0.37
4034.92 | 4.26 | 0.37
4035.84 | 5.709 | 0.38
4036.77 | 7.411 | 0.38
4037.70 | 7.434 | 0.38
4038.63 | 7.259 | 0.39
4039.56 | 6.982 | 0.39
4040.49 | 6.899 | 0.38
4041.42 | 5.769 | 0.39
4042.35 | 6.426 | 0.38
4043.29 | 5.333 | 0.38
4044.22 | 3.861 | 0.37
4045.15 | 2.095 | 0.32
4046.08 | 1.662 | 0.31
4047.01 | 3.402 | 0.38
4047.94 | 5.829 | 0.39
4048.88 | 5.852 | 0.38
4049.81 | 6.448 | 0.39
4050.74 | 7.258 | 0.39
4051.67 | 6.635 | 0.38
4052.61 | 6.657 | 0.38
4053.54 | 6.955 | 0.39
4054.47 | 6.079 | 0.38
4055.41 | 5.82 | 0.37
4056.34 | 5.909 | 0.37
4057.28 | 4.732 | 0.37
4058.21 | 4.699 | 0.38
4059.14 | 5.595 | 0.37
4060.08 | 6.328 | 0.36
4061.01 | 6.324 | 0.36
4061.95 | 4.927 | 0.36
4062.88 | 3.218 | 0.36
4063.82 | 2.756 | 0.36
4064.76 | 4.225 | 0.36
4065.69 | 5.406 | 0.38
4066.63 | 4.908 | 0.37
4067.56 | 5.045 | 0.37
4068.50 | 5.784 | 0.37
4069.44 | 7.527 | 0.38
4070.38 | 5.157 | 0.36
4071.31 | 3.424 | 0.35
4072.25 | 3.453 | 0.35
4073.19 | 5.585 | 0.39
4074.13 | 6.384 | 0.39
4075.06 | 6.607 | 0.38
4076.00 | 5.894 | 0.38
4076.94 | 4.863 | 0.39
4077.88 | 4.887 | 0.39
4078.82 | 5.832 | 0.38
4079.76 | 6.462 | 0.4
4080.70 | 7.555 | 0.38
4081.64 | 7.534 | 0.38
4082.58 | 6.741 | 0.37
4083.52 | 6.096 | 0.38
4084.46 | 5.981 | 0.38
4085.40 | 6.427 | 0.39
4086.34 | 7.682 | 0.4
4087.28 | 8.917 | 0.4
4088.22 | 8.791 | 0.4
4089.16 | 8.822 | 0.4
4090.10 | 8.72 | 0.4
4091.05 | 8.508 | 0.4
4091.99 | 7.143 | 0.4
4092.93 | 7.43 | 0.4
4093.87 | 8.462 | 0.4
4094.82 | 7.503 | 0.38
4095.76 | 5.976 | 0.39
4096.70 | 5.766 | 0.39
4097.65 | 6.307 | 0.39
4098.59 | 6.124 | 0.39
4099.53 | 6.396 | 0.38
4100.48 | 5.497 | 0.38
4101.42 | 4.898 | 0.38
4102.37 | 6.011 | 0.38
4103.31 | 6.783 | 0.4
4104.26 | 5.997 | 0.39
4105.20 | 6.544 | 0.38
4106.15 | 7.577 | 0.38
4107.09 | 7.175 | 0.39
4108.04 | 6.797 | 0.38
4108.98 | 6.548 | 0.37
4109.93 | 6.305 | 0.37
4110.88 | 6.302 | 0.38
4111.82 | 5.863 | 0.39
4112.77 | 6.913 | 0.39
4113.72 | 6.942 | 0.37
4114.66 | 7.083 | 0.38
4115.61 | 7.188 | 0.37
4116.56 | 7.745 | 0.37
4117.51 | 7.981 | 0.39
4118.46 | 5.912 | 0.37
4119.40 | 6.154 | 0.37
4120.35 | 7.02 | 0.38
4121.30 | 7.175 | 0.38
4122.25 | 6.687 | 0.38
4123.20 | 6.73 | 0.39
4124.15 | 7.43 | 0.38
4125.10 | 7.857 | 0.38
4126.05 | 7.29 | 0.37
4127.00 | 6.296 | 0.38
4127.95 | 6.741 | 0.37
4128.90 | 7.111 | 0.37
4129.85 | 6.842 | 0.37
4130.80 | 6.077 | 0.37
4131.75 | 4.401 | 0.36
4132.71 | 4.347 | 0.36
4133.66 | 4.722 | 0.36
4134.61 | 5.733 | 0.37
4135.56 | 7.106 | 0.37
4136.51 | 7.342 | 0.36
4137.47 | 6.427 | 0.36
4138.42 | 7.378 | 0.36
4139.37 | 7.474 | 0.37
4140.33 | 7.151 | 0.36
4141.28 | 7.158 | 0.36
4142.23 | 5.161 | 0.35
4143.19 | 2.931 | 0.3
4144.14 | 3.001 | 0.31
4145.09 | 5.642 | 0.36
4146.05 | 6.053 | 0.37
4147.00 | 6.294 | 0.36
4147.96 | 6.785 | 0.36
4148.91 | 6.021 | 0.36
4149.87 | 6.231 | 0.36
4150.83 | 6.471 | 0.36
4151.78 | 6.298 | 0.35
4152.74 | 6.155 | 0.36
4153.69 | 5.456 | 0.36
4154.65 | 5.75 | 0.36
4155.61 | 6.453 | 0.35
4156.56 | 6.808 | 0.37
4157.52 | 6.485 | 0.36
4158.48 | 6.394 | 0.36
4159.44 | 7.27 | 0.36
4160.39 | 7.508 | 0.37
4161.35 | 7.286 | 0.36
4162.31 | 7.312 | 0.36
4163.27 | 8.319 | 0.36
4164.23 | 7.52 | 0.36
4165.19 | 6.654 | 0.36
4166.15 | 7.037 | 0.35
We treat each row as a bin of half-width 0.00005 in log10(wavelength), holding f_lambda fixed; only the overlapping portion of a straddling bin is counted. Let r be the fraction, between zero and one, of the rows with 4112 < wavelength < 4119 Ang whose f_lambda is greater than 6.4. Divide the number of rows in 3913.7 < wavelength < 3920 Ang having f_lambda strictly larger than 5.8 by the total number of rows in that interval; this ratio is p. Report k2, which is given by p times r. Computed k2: 0.00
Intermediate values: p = 0.0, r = 0.86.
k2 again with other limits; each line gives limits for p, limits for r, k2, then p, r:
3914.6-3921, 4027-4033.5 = 0.00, 0.0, 0.43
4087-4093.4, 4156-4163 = 0.86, 1.0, 0.86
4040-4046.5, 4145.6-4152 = 0.08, 0.3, 0.29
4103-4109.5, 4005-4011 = 0.14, 1.0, 0.14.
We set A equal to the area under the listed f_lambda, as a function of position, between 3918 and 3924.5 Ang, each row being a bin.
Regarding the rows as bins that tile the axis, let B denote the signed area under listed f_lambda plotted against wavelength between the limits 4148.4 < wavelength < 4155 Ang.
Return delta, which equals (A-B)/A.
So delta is -1.4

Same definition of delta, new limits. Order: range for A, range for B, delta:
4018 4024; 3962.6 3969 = 0.7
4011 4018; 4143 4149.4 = 0.2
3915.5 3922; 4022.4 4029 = -1.3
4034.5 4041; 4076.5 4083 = 0.0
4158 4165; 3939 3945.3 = 0.7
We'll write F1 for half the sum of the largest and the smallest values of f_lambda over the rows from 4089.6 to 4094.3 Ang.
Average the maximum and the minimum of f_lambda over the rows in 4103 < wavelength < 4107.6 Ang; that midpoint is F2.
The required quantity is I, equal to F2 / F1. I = 0.86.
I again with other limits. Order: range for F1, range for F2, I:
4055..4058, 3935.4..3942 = 0.34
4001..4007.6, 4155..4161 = 1.24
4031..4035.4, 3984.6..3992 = 1.40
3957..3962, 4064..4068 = 2.08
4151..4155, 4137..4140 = 1.18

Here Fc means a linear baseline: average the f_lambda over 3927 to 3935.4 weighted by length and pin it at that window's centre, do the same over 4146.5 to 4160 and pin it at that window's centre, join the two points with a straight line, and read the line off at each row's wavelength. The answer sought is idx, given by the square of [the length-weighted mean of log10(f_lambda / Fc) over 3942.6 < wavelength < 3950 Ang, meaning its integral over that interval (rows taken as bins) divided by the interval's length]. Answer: 0.058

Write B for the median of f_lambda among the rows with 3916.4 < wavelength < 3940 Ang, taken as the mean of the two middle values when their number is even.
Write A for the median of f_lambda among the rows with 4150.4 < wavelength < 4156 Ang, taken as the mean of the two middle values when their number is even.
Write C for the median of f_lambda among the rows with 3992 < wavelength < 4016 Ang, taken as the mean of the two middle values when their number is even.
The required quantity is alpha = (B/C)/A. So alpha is 0.06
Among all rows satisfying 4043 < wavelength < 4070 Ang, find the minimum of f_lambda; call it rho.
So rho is 1.662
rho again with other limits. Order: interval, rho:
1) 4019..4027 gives 5.346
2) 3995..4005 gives 4.508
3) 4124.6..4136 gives 4.347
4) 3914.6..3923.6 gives 2.034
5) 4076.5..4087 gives 4.863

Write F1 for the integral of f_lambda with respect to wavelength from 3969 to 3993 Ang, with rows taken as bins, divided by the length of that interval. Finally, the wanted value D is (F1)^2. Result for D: 17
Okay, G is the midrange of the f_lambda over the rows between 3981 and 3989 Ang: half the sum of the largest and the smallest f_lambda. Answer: 5.4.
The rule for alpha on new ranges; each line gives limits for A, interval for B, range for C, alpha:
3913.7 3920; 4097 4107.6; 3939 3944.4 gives 0.86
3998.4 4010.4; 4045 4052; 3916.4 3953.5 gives 0.40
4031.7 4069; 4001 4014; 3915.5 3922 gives 0.35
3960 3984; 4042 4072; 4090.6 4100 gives 0.33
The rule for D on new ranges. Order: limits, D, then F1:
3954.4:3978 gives 5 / 2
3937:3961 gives 9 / 3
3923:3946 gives 3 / 2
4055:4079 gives 27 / 5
